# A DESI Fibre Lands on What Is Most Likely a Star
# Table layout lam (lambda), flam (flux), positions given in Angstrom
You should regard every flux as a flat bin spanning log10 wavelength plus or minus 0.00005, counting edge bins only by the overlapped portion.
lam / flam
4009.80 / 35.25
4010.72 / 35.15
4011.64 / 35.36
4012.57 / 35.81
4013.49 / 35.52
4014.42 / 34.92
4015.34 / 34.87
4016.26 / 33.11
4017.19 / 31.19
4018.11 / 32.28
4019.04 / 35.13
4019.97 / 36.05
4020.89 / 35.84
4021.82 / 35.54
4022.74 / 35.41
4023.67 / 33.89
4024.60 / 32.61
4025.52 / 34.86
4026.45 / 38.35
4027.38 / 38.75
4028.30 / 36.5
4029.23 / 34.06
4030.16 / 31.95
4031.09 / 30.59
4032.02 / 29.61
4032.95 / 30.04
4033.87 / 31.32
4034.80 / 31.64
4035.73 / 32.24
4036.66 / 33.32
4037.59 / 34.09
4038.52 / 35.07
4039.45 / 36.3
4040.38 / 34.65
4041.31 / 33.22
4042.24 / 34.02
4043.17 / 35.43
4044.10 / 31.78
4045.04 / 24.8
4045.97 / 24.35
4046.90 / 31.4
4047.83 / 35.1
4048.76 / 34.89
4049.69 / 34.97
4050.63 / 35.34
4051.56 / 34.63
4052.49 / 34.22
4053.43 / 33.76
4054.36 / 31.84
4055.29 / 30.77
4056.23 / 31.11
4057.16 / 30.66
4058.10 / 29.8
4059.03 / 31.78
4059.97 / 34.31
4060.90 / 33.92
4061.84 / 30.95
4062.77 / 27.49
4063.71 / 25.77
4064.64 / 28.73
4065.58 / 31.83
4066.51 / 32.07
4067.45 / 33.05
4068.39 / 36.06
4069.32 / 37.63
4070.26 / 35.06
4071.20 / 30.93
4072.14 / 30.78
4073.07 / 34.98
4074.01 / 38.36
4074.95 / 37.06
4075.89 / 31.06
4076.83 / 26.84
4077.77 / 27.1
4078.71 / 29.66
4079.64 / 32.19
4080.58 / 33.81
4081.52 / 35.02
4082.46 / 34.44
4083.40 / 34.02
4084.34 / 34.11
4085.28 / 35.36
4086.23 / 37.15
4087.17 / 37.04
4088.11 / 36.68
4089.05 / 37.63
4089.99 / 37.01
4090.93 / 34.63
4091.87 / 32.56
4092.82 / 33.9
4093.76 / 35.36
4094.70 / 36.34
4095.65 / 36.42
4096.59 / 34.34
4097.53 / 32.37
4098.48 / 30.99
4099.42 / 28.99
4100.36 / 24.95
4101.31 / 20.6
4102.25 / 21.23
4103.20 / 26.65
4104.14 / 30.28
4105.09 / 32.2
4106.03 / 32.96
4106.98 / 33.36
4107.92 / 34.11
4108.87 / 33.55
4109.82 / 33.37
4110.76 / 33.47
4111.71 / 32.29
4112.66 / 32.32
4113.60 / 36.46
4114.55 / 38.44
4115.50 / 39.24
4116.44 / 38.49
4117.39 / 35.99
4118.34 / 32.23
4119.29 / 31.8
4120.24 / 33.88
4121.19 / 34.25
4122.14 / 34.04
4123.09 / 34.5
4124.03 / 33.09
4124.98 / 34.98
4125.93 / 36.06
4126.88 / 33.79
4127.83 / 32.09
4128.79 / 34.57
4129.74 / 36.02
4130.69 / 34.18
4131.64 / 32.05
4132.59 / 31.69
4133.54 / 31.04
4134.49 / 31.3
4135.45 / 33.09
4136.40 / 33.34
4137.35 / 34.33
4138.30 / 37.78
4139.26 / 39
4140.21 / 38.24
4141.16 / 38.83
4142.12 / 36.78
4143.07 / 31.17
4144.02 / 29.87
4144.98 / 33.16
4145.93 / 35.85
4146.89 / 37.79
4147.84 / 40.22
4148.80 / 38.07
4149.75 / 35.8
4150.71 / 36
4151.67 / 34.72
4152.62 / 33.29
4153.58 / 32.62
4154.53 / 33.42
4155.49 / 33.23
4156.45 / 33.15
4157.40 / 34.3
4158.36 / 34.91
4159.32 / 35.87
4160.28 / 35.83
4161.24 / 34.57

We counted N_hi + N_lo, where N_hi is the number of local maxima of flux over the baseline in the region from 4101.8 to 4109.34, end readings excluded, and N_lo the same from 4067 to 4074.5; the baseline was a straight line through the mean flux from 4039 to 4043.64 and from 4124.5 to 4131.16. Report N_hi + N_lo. 2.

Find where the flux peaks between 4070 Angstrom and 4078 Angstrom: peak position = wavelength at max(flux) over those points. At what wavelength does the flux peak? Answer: 4074.01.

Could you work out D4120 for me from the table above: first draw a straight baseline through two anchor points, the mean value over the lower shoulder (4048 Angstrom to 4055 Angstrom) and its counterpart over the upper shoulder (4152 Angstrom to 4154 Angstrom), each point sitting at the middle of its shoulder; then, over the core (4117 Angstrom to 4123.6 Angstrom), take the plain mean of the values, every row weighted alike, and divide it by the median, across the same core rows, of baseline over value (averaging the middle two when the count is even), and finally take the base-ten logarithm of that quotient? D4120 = 1.54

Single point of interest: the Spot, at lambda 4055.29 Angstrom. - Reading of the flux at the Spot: 30.77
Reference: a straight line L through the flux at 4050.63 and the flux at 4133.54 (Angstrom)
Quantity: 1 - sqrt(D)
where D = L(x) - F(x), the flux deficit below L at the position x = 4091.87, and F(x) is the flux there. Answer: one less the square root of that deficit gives 0.2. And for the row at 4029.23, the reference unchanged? -0.5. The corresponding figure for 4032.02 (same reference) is -1.6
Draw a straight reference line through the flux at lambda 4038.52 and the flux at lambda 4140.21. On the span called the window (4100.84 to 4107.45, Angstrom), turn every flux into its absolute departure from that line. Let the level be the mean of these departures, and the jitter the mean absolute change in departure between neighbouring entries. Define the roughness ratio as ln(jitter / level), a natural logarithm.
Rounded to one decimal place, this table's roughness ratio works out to -1.4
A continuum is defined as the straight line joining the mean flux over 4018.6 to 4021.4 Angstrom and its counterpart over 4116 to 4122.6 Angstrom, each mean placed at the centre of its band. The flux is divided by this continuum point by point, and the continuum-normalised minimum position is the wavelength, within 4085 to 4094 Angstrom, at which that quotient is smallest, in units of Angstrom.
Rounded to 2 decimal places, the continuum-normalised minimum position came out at 4091.87 Angstrom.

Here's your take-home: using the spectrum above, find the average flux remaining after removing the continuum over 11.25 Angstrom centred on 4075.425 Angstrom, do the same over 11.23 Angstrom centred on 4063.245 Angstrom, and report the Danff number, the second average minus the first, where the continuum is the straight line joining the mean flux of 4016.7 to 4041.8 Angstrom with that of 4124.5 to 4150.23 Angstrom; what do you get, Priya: -1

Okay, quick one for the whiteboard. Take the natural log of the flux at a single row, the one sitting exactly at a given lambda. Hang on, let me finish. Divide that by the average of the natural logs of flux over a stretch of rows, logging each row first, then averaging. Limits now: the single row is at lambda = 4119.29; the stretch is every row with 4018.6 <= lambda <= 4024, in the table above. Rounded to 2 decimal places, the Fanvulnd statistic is 0.97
